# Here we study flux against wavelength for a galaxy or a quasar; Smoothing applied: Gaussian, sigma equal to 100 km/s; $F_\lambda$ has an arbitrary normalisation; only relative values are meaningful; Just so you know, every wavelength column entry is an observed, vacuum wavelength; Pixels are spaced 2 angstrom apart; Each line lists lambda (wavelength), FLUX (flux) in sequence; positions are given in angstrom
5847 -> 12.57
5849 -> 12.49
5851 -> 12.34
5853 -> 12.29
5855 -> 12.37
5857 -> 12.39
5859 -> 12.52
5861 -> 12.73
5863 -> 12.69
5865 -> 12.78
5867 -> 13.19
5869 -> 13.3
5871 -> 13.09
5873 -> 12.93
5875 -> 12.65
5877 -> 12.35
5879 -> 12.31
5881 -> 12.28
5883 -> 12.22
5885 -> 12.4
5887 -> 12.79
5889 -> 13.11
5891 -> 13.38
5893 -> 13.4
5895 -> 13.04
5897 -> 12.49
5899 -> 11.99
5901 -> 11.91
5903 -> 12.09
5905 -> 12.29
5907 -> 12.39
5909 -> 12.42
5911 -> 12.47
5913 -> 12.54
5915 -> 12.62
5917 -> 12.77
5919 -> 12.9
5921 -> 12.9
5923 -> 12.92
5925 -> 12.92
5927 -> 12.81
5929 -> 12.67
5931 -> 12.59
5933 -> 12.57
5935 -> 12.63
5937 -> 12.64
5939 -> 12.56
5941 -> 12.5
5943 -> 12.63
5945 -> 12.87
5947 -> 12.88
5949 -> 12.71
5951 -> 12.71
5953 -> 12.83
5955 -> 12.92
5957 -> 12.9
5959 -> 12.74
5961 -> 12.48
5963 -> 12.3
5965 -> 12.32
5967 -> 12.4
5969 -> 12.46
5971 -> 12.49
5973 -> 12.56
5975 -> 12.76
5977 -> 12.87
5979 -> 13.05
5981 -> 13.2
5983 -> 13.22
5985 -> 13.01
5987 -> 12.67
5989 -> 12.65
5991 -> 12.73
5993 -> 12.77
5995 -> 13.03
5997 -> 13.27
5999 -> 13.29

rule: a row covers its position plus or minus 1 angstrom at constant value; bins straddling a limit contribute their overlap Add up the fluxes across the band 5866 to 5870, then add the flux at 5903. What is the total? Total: 39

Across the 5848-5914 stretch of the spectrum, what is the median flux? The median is 12.5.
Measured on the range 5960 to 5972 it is 12.4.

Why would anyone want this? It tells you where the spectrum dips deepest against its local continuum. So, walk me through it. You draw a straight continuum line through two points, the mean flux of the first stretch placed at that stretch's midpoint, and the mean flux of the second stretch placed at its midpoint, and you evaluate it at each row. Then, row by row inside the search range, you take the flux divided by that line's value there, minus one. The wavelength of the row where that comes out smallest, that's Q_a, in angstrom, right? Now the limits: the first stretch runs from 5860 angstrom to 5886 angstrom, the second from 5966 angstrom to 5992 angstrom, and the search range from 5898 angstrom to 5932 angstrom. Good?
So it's 5901 angstrom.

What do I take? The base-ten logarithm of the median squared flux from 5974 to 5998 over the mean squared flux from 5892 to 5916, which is 0.032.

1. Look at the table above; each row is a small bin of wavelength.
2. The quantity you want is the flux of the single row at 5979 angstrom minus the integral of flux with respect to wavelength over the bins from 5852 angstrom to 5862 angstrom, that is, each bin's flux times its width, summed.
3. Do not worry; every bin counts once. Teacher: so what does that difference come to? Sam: -112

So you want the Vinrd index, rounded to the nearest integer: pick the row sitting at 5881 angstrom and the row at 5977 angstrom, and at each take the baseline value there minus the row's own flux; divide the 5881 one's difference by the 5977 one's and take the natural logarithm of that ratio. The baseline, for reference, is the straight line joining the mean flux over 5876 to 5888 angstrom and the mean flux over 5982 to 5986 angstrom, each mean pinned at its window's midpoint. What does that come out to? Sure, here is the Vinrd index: -1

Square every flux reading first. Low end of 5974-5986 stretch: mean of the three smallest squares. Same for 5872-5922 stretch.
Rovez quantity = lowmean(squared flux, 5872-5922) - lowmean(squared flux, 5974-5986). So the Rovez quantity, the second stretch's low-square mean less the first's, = -22.0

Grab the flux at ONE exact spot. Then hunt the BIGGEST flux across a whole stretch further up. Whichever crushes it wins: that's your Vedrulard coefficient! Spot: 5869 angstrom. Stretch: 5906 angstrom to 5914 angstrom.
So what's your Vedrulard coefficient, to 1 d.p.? 13.3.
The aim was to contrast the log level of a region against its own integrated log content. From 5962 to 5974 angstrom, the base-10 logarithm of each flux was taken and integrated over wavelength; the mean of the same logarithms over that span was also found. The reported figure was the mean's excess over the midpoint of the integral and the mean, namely -6.02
